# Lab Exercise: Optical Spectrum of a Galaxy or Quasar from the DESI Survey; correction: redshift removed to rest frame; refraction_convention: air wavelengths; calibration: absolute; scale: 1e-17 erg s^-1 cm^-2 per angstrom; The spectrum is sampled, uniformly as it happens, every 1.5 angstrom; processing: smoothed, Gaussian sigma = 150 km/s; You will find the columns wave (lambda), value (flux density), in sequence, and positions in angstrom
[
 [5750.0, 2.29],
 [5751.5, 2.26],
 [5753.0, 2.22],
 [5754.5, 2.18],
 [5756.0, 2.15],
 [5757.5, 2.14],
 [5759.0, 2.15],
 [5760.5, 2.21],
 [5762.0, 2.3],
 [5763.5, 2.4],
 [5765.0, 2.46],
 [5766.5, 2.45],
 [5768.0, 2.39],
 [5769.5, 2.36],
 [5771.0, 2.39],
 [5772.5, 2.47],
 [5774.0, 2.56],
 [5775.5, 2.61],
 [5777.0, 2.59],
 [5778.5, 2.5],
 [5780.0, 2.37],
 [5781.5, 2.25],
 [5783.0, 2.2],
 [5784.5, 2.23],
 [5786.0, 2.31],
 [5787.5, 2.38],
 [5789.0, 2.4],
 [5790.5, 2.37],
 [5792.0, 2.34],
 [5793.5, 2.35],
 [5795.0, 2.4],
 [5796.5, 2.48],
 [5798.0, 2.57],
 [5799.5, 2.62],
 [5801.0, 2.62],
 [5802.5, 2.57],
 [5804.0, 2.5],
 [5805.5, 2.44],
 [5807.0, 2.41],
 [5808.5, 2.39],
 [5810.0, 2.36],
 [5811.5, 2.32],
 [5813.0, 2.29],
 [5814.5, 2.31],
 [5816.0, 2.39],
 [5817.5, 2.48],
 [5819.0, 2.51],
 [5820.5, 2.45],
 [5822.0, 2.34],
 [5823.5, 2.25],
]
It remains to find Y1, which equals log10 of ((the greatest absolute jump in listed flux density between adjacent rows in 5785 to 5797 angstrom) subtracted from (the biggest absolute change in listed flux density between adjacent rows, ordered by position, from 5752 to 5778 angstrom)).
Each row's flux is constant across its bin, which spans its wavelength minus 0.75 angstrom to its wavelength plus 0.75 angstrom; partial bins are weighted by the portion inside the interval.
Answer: -1.70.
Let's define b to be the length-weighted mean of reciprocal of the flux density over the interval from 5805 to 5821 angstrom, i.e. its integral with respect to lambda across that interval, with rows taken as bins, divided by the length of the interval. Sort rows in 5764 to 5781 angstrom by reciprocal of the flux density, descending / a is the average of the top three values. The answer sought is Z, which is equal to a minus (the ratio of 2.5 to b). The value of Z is -5.56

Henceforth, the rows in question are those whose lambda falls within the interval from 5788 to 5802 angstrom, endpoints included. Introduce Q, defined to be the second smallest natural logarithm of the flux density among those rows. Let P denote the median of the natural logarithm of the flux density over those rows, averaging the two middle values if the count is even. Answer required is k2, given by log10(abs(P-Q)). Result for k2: -1.68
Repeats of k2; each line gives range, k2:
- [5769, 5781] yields -1.32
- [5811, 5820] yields -1.72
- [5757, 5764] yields -1.56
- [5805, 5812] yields -1.90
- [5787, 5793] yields -2.68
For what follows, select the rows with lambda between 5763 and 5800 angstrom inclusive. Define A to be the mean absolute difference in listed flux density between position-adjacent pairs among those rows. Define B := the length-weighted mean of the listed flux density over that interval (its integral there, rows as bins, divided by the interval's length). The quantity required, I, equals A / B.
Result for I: 0.0234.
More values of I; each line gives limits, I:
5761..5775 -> 0.0238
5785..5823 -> 0.0198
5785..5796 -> 0.0148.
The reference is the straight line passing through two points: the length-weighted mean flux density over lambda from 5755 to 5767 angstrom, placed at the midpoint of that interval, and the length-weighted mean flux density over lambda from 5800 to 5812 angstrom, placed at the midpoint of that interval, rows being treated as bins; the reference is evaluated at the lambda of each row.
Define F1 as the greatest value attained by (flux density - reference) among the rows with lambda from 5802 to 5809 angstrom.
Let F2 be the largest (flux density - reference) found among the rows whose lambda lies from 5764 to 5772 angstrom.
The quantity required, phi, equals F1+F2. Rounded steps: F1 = 0.13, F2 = 0.17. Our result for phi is 0.29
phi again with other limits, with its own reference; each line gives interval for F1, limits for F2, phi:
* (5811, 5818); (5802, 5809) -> 0.10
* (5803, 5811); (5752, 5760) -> 0.03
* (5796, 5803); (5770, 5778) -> 0.46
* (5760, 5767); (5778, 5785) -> 0.32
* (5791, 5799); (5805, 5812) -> 0.13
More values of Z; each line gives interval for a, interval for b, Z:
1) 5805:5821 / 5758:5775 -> -5.49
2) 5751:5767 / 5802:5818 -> -5.53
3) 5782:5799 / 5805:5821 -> -5.53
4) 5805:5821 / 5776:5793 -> -5.46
